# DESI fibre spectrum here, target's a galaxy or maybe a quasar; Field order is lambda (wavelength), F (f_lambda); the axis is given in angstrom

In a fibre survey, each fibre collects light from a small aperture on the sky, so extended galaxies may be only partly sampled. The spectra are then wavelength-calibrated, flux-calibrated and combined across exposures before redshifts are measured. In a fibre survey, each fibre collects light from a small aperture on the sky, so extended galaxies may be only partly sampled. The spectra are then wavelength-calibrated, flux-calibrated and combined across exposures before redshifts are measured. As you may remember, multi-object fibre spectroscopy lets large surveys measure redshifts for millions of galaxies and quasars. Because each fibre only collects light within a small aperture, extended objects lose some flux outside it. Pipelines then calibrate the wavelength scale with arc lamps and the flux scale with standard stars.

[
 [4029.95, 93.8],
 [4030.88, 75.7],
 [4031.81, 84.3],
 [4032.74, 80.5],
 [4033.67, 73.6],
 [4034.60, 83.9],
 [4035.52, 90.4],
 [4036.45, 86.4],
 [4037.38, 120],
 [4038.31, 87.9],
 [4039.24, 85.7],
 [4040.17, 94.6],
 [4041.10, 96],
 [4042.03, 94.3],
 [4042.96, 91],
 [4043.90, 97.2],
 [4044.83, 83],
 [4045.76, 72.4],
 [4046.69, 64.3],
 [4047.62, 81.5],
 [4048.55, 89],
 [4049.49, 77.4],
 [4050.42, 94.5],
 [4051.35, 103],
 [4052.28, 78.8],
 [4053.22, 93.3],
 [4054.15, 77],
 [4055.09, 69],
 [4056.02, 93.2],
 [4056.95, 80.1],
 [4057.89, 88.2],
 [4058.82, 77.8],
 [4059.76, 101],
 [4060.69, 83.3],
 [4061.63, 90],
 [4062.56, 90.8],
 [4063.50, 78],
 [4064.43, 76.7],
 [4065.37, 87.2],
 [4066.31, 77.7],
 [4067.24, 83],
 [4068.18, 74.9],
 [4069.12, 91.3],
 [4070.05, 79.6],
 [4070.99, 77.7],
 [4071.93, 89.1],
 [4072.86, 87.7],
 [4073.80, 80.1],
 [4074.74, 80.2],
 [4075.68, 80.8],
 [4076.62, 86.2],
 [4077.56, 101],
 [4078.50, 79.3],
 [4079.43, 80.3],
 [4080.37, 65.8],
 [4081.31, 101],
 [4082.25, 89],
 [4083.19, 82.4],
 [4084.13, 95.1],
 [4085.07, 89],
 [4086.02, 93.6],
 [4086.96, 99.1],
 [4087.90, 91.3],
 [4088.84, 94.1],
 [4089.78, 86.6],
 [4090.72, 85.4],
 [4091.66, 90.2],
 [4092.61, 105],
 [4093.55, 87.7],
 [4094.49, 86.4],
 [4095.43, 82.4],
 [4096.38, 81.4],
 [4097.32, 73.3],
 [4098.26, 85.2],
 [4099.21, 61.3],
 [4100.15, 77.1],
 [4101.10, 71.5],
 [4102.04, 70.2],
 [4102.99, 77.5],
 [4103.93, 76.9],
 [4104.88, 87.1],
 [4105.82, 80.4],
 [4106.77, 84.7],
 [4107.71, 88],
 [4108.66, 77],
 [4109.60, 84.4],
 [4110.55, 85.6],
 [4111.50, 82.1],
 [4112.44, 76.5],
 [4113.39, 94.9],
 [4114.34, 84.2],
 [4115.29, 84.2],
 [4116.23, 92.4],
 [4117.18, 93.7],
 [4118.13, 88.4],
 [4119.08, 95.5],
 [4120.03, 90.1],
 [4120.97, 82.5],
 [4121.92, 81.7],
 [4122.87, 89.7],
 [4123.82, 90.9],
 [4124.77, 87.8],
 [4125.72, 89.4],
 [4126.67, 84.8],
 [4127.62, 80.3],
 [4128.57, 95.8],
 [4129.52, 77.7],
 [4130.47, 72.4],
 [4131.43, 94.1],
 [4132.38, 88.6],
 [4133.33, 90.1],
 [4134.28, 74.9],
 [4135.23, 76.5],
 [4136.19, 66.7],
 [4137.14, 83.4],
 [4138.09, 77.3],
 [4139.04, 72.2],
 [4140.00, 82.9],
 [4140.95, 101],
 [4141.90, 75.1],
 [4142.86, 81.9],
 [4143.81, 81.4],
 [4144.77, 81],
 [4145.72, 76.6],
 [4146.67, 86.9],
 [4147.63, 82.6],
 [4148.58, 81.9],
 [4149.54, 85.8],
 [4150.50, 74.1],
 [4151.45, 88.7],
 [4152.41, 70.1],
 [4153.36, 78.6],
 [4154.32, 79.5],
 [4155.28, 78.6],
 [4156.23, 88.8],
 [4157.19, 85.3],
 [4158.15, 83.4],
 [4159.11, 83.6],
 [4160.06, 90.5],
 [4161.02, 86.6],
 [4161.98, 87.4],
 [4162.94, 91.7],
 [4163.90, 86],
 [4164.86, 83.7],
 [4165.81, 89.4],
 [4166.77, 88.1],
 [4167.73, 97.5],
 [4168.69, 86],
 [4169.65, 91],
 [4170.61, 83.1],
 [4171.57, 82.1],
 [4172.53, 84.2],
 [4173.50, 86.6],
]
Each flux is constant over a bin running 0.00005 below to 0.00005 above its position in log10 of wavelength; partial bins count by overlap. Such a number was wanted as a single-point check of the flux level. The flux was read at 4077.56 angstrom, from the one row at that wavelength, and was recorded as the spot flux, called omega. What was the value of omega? 101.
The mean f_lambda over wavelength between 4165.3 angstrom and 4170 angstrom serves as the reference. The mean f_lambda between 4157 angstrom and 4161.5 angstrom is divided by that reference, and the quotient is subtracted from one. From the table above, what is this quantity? 0.050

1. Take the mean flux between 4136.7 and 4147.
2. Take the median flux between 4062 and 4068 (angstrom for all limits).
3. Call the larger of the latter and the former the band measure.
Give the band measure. 81.8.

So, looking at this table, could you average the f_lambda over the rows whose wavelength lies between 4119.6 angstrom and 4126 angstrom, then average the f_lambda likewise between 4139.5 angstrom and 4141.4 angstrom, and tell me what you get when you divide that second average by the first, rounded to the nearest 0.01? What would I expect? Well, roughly 1.05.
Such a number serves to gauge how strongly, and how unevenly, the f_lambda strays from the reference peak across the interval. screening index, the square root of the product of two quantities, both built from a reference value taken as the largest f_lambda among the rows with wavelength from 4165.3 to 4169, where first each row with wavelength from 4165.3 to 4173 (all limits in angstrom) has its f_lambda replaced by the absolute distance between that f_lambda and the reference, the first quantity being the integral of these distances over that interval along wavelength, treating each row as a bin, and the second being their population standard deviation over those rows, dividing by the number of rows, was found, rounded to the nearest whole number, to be 19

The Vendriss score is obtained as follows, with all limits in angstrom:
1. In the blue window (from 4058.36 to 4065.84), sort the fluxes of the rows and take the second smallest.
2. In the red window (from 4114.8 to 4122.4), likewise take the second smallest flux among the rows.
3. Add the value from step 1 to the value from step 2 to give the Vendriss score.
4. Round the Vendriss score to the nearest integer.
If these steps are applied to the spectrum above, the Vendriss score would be 160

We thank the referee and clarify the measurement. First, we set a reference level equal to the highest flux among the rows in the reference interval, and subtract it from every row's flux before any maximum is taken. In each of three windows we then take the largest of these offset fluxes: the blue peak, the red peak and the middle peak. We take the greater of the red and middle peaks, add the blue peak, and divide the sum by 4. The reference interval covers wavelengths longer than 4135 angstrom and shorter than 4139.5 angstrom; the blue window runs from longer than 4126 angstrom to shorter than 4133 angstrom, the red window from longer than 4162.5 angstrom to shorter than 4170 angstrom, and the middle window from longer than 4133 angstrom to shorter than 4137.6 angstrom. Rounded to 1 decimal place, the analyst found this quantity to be 6.6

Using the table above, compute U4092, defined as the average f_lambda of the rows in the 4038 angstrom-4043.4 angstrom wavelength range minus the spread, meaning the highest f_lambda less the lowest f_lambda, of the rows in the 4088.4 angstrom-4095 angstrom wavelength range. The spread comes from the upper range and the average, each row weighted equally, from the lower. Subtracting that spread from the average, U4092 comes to 72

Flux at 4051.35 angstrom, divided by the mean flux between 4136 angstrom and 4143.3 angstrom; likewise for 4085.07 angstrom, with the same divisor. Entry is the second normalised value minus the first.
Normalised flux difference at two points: -0.17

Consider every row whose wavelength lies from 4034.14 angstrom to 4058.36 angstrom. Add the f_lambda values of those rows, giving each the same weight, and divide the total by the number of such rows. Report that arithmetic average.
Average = 87.4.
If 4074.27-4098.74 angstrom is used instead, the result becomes 87.4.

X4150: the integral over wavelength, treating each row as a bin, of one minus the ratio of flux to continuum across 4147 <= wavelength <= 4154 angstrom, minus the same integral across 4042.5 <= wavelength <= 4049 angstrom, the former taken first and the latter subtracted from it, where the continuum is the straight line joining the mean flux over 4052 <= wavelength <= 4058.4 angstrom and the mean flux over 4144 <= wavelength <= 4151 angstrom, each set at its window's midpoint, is 0.05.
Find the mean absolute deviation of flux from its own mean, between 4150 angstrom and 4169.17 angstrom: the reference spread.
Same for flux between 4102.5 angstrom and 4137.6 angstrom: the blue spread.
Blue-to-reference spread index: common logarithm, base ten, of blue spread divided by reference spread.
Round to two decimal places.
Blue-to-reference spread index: 0.07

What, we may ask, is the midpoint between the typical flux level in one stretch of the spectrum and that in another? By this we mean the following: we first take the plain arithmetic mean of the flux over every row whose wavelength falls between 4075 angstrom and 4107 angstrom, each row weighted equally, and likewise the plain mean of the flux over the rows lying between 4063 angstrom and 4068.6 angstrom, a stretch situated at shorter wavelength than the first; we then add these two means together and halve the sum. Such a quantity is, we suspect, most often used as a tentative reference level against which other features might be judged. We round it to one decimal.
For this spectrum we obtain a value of 82.1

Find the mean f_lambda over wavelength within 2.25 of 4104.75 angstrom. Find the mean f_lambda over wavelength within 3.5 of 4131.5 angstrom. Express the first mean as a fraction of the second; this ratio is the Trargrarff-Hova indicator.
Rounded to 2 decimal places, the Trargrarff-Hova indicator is 0.96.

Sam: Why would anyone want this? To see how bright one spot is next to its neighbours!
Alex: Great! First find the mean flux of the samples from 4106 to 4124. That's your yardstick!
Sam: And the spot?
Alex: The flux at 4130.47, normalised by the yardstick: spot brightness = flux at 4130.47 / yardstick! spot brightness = 0.84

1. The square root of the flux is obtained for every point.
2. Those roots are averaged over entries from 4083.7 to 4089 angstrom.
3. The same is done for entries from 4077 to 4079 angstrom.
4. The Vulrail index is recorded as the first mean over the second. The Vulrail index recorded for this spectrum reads 1.02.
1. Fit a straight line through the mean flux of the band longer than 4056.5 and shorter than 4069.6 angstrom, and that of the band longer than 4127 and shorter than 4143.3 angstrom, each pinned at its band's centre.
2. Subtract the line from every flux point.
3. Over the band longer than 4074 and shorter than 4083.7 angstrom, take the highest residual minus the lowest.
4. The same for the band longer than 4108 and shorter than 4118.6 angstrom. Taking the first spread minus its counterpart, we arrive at 17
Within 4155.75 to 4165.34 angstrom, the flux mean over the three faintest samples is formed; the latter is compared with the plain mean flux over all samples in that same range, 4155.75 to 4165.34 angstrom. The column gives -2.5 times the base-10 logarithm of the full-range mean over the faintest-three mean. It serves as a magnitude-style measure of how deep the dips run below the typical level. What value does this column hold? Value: -0.04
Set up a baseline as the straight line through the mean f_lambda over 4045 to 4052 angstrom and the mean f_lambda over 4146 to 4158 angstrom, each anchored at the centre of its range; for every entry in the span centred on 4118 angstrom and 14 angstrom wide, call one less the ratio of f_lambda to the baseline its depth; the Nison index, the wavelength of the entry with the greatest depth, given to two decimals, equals 4112.44 angstrom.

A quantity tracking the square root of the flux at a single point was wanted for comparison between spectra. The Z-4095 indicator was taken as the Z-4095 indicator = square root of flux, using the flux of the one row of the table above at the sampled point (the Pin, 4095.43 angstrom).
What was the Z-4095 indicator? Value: 9.1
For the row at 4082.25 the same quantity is 9.4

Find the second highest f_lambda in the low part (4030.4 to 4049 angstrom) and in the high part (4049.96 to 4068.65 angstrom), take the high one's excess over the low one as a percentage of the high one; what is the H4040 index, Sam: 3.8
